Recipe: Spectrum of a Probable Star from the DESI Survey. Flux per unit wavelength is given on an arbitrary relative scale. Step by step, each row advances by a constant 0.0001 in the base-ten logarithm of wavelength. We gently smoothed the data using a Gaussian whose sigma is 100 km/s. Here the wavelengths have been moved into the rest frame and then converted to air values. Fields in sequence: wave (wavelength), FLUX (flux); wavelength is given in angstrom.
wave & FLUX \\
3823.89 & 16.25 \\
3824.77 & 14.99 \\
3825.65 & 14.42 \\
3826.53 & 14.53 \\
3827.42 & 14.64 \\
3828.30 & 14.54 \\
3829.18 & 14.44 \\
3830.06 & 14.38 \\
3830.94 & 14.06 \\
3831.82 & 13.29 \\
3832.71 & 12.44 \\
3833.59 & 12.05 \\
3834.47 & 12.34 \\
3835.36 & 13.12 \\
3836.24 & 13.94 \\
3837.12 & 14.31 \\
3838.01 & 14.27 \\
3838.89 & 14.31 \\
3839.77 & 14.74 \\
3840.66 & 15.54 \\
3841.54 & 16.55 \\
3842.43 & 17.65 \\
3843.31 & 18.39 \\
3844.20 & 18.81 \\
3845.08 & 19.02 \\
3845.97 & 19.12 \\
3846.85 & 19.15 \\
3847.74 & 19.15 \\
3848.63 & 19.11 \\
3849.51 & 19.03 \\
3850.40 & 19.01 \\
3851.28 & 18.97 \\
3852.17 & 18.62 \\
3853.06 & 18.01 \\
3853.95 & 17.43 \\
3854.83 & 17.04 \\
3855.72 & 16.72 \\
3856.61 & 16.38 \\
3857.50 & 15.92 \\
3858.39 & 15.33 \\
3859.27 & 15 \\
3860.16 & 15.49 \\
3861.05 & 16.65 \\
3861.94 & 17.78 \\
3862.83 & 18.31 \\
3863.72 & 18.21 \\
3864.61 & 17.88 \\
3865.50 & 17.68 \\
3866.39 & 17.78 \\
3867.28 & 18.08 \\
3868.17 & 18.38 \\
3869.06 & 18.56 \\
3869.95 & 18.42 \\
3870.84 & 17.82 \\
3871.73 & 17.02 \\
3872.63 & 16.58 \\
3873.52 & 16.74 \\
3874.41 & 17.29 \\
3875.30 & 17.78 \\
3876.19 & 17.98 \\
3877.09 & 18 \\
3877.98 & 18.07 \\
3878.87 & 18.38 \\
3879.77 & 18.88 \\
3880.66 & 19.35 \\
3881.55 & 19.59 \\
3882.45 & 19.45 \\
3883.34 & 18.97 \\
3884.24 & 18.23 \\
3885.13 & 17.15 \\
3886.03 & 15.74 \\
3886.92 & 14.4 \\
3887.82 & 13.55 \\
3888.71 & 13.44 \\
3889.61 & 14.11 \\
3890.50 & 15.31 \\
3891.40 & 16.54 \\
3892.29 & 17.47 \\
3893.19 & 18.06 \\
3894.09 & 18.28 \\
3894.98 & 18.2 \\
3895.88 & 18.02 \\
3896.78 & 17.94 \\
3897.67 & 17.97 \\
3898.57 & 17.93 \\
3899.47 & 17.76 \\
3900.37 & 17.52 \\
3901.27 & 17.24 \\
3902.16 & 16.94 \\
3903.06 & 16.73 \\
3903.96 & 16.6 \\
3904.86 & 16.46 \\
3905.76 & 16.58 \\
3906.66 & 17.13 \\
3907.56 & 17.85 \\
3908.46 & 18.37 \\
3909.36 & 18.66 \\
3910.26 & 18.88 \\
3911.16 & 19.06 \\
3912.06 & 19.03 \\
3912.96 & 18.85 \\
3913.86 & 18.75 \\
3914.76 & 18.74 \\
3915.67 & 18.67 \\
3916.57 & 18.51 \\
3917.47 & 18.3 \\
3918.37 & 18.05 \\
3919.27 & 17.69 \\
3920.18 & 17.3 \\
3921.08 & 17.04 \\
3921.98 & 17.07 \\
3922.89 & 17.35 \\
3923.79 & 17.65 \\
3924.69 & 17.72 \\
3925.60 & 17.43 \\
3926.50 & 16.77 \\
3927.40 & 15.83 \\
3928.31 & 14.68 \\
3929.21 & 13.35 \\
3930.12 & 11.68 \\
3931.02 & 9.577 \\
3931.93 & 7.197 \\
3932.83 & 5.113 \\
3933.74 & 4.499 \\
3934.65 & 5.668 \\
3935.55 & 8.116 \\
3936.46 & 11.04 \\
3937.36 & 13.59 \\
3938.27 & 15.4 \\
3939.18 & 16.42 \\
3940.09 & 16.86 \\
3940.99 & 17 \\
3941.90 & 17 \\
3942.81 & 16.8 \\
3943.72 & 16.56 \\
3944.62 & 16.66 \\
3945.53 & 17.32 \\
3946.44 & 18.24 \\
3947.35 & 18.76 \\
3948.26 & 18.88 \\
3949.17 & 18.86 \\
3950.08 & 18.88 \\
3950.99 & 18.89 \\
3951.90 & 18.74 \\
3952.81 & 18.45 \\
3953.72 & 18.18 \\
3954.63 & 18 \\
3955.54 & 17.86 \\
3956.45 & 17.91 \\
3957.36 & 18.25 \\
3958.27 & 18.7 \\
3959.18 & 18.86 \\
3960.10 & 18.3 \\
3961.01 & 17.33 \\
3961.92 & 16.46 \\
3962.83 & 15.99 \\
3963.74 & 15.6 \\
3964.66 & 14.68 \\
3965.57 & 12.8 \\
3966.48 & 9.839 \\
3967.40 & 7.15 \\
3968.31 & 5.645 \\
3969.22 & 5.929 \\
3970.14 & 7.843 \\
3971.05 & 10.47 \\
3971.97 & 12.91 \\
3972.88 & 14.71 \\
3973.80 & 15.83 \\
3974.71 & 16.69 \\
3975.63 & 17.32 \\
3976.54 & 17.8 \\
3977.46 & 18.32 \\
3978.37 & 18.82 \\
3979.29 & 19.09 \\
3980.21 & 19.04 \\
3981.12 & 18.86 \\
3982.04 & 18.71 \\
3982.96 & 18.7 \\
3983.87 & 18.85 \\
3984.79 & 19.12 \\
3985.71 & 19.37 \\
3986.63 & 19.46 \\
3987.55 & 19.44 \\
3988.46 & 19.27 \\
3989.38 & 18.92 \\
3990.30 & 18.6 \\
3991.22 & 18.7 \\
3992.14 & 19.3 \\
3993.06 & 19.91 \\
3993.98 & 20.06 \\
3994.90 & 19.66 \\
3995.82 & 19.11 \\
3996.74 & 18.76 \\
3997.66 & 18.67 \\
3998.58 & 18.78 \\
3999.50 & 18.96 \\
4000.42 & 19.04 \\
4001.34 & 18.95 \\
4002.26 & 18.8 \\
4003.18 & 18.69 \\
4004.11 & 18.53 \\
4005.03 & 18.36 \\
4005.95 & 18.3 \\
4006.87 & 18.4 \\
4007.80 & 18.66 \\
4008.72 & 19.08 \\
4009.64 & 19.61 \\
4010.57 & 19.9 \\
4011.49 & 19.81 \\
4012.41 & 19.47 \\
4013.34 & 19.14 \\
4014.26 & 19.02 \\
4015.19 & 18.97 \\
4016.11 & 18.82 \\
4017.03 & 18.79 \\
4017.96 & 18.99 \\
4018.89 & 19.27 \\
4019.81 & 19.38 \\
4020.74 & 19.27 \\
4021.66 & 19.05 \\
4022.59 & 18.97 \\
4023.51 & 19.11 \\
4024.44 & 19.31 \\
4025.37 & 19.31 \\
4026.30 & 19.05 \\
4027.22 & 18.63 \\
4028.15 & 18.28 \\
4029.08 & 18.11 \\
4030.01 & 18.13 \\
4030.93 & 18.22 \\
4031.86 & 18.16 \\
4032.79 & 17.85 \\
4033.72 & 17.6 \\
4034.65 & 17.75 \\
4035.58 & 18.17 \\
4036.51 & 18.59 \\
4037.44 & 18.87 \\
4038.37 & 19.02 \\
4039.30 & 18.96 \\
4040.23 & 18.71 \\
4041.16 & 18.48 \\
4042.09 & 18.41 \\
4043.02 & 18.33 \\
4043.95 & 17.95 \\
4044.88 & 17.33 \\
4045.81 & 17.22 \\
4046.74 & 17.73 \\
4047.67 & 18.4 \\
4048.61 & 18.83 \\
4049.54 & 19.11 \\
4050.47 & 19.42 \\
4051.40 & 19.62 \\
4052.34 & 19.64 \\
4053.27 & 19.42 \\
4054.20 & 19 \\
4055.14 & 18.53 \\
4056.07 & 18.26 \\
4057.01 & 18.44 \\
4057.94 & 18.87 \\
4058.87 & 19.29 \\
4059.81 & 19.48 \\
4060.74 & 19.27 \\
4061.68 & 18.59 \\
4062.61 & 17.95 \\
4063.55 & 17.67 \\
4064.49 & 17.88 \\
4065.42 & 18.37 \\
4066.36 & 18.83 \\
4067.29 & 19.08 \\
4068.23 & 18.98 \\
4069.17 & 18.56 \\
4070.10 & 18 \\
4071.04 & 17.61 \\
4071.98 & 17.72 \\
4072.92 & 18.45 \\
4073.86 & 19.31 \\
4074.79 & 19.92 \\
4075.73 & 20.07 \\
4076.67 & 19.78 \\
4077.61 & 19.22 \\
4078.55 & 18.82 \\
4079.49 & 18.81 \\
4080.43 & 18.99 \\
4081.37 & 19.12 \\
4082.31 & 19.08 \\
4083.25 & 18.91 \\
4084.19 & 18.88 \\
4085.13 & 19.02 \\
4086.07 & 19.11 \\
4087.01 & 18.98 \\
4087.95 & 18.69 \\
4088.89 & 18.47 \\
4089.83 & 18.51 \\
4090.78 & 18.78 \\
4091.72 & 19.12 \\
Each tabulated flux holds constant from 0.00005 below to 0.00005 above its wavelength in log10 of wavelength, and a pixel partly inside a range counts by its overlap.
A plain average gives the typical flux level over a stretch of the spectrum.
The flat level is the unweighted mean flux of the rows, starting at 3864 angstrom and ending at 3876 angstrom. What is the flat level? 17.7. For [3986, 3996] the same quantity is 19.3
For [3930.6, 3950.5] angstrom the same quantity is 14.0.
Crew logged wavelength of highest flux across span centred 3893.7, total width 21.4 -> 3883.34 angstrom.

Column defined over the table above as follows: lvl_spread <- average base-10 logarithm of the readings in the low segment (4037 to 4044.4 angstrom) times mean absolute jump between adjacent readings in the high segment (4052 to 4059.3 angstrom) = 0.4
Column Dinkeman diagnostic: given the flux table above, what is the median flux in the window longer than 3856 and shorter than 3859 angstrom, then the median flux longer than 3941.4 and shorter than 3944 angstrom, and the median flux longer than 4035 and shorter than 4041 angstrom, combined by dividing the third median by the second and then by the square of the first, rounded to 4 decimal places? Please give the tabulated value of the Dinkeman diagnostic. 0.0044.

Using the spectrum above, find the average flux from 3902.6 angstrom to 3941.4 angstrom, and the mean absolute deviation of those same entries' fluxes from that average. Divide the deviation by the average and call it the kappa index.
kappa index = 0.199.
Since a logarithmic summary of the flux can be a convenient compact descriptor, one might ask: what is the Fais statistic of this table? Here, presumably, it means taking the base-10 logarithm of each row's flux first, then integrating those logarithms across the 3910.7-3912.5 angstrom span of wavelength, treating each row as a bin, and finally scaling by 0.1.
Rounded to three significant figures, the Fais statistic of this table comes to 0.231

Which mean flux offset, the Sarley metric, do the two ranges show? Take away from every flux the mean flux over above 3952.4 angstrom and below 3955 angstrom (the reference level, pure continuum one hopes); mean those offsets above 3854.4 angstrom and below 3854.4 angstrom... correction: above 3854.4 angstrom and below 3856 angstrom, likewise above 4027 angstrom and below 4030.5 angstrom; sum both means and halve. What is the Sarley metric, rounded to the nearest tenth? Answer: -0.6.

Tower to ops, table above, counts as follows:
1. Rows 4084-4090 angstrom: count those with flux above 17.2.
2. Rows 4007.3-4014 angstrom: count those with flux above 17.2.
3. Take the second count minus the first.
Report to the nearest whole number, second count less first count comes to 0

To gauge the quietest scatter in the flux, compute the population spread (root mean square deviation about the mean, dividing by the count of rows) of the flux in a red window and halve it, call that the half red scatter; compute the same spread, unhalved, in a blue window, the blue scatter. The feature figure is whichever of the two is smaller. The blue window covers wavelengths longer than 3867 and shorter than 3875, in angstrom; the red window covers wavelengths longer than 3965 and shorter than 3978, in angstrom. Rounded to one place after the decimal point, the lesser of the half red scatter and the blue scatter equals 0.7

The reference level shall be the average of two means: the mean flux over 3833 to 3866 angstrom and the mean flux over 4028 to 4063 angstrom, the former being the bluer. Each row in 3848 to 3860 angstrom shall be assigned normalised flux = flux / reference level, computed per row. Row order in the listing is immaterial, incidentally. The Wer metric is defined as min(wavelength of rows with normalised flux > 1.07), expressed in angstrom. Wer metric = 3848.63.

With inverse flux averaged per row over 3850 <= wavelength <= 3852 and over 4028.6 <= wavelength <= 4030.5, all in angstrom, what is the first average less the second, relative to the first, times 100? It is -5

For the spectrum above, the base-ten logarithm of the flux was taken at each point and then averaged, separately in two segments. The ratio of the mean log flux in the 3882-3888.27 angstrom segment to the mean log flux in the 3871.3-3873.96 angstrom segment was 1.00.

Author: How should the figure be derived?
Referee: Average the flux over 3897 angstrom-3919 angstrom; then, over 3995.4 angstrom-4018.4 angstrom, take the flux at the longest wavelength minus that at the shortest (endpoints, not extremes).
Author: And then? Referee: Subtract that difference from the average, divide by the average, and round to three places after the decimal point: 1.007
